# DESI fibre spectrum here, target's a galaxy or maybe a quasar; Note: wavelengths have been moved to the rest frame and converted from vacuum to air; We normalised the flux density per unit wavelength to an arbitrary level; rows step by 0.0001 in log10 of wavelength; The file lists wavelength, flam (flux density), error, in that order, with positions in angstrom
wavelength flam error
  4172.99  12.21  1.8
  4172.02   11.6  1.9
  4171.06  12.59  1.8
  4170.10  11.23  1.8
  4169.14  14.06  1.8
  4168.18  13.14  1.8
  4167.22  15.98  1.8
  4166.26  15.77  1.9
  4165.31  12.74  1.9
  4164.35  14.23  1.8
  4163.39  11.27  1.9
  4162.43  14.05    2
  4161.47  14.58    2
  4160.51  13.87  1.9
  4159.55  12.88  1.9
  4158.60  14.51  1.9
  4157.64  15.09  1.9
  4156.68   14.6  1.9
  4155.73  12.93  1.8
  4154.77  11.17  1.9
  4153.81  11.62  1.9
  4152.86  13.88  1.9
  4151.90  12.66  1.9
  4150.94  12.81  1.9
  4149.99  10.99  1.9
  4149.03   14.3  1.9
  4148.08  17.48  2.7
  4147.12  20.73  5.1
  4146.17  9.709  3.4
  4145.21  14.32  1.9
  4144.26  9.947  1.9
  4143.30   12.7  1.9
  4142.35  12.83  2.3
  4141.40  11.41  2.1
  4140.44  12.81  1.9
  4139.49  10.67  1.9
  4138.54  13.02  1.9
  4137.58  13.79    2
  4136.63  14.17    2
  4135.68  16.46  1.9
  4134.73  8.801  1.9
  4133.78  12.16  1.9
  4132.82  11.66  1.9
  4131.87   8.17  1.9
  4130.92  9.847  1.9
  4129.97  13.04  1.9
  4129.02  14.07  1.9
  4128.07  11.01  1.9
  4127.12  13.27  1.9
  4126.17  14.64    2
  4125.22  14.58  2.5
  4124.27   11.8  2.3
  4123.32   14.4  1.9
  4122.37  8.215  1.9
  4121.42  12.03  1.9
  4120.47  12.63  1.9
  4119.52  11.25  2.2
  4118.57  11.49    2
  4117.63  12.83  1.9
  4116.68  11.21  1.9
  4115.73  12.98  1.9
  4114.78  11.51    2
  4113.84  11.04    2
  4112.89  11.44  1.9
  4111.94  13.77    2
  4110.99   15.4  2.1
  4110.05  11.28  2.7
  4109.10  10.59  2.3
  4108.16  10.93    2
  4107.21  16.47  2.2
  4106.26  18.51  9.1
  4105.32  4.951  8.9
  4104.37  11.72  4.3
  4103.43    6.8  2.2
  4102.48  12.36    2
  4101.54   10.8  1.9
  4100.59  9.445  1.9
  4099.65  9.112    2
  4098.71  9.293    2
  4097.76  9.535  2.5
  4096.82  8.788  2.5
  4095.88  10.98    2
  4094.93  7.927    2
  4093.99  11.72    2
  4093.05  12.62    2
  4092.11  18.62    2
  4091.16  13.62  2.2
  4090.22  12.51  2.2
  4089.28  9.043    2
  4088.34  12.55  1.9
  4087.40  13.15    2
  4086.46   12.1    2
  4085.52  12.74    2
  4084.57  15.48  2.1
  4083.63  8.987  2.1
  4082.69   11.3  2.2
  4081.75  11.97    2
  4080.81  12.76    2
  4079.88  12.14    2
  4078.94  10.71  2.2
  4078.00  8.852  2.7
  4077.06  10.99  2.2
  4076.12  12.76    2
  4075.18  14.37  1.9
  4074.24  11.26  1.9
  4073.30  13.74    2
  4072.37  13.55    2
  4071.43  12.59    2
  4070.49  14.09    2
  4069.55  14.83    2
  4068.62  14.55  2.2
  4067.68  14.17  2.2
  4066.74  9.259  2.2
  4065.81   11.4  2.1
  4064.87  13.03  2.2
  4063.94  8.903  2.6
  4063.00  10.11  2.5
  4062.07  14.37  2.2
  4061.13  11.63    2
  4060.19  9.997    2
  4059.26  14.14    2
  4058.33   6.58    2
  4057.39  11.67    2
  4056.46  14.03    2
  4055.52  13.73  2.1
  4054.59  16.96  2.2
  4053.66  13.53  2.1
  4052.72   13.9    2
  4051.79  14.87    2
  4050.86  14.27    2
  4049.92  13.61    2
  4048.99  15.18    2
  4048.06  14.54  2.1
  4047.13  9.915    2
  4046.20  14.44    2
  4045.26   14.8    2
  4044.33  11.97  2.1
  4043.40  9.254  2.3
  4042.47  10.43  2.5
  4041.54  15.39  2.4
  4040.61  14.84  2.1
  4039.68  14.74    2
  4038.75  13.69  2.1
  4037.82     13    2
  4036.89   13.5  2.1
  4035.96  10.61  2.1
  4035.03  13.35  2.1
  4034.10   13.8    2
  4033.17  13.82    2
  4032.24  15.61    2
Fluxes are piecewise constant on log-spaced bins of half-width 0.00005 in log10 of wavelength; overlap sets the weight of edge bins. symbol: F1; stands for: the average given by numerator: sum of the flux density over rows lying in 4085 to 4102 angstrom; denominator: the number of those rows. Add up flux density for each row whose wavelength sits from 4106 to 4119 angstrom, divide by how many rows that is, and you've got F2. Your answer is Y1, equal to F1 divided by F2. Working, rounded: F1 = 11.4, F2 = 12.8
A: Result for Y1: 0.89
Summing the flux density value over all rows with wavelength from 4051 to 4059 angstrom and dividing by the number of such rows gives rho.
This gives 13.2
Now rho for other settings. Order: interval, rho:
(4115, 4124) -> 11.9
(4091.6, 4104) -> 10.6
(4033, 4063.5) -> 13.1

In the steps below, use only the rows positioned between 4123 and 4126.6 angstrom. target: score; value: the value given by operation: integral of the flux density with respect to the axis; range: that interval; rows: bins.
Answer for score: 49.7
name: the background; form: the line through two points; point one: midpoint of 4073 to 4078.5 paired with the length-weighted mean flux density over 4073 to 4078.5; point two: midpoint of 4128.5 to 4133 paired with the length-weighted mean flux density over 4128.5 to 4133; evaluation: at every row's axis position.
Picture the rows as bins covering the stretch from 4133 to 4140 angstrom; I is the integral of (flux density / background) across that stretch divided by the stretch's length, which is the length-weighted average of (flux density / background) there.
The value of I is 1.12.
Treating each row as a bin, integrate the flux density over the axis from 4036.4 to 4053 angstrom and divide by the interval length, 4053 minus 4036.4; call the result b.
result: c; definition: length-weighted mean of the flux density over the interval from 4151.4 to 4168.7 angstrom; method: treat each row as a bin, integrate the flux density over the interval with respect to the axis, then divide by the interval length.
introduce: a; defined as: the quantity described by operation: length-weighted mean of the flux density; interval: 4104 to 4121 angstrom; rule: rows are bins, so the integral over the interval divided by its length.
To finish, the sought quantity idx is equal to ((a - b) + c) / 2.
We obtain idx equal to 6.2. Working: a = 12.2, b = 13.5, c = 13.6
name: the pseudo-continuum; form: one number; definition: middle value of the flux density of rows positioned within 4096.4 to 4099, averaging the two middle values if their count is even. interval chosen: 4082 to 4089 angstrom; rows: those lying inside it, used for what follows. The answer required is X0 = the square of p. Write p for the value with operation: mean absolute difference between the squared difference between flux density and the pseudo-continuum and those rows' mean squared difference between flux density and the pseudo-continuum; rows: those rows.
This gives 65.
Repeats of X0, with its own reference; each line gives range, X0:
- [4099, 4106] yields 21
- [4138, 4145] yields 26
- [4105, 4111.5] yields 627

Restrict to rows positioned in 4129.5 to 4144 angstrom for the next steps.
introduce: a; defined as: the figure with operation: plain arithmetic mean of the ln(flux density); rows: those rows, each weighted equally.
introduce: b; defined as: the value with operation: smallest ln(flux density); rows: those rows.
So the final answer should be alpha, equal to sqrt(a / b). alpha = 1.086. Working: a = 2.48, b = 2.10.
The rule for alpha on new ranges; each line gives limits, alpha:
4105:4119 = 1.244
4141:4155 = 1.060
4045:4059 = 1.170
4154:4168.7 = 1.042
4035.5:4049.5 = 1.072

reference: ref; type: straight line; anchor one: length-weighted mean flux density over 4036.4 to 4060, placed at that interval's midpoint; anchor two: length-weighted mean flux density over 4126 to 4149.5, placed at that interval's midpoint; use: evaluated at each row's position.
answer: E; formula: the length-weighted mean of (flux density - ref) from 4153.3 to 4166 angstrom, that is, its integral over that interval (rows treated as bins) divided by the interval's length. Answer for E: 0.7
